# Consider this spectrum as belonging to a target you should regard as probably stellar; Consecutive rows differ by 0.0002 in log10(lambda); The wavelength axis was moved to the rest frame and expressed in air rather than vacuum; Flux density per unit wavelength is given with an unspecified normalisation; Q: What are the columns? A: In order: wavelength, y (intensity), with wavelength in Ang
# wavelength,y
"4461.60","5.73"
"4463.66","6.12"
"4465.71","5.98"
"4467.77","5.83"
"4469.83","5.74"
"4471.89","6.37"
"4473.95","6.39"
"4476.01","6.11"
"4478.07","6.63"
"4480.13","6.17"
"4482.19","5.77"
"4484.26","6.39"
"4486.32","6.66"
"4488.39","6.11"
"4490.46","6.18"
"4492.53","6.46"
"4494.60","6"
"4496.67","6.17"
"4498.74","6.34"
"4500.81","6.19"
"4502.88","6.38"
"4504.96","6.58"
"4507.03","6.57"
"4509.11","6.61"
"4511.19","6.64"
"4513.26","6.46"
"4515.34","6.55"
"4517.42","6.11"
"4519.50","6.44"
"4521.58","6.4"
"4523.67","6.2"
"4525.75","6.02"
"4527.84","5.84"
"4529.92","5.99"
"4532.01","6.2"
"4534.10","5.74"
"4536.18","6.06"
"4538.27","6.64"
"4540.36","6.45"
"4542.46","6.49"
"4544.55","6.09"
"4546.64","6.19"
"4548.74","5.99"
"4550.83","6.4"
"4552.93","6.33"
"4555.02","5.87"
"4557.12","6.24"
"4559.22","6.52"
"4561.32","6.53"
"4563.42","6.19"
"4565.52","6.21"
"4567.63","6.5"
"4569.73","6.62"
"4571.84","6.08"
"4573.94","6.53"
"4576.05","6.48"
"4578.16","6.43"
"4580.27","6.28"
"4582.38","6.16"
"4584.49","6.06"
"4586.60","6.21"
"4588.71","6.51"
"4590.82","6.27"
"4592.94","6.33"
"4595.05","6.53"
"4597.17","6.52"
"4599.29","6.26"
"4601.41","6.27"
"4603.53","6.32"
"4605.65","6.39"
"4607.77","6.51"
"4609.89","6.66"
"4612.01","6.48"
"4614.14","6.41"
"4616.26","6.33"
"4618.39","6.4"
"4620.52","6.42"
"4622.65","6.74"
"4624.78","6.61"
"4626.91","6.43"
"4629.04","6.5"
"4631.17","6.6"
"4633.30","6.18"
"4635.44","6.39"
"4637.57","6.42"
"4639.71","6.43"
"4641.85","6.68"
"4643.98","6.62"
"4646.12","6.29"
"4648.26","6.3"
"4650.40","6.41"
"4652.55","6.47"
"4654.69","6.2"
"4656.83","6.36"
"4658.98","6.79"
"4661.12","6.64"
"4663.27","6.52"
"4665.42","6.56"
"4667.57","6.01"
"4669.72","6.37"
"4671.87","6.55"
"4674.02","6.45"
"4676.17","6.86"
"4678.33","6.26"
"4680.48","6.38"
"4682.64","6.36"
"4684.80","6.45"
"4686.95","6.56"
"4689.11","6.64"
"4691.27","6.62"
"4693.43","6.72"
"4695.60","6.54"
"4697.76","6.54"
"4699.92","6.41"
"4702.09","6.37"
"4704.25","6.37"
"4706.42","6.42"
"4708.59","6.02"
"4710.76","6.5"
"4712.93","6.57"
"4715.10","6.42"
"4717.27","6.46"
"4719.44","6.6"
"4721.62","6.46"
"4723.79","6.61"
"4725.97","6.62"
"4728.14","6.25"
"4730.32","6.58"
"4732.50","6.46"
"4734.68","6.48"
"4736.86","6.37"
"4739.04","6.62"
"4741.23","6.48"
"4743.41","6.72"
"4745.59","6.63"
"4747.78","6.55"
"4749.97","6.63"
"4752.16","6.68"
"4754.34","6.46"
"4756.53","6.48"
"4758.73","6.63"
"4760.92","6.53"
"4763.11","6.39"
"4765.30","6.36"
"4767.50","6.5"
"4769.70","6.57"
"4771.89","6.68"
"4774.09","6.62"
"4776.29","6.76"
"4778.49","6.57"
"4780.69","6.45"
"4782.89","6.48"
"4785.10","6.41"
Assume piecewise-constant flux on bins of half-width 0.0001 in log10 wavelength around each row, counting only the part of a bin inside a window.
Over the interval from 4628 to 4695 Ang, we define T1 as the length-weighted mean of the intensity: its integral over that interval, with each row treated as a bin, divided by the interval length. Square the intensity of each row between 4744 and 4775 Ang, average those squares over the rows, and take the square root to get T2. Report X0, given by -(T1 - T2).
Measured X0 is 0.08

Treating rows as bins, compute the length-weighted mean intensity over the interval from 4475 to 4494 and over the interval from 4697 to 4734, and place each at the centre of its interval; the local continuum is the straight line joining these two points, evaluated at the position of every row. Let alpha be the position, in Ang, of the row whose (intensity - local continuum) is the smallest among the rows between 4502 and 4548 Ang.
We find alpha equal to 4534.10 Ang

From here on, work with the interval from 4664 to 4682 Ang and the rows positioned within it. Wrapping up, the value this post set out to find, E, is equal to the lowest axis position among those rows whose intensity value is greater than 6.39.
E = 4665.42 Ang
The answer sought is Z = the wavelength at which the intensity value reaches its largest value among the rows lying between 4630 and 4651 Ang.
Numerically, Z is 4641.85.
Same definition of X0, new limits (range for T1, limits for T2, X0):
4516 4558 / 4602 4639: 0.27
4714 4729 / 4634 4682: -0.04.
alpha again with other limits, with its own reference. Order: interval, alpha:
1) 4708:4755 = 4708.59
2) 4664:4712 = 4708.59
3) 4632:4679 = 4667.57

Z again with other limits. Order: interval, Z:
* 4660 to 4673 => 4661.12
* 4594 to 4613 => 4609.89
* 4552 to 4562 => 4561.32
